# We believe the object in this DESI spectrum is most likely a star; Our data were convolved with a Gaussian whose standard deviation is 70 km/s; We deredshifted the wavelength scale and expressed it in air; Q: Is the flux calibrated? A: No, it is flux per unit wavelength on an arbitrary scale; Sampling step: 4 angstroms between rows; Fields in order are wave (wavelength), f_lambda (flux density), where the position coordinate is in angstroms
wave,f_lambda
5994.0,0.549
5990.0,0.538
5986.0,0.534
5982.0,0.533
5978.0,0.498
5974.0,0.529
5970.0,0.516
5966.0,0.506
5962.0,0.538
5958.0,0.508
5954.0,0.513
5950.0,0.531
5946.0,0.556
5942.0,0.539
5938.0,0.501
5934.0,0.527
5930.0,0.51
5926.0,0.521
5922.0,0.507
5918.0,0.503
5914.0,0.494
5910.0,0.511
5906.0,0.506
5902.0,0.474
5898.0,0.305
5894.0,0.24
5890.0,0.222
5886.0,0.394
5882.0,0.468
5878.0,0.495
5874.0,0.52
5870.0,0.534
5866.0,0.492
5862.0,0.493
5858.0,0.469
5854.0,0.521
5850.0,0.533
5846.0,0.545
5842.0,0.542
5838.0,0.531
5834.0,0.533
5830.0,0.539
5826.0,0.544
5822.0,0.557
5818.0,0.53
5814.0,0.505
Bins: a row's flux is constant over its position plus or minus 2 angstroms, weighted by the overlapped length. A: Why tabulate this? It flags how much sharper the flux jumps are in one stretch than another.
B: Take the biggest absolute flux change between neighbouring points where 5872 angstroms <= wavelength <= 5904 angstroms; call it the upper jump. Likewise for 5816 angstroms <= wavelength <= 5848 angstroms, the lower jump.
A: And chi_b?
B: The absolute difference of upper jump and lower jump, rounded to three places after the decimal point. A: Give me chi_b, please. 0.145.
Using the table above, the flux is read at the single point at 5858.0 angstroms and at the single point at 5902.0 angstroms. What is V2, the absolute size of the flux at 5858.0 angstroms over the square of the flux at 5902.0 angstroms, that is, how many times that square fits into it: 2.09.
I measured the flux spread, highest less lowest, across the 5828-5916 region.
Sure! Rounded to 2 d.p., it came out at 0.32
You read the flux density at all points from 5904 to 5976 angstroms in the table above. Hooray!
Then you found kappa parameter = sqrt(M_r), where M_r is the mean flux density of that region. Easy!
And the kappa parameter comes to 0.719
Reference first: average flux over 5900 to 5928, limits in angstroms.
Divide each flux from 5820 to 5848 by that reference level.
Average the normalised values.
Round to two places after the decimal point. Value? 1.08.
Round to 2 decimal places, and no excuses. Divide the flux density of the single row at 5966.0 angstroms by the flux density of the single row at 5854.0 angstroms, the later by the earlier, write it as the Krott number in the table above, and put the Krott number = 0.97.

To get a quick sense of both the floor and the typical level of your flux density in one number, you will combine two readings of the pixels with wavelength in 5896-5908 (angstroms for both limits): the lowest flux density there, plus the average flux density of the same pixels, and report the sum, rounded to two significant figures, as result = 0.73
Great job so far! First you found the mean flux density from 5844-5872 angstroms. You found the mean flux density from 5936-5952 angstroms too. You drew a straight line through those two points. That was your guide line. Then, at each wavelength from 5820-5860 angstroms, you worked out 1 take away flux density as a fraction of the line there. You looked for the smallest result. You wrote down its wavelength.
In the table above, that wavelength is 5822.0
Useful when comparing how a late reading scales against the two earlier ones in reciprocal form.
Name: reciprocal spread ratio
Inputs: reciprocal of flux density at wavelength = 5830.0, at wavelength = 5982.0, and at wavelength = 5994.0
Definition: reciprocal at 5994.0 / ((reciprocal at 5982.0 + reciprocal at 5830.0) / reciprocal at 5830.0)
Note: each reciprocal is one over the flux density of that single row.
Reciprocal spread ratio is 0.91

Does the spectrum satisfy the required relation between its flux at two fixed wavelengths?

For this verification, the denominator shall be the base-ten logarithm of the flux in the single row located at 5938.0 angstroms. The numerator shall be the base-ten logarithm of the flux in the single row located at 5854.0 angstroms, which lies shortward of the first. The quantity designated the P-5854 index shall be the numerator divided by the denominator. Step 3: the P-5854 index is 0.94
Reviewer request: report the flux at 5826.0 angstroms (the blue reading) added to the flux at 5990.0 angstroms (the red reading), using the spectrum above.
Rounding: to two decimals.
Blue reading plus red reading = 1.08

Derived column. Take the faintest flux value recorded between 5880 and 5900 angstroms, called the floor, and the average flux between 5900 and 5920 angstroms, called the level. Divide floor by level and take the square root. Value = 0.67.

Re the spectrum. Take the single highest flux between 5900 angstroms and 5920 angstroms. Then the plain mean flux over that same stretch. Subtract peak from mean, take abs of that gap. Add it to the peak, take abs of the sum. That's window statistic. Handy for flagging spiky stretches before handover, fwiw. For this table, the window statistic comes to 0.52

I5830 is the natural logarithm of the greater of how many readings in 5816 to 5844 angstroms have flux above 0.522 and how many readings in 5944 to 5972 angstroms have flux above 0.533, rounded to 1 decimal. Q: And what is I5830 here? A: 1.9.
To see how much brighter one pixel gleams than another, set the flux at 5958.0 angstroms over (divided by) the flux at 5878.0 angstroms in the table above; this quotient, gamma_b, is 1.03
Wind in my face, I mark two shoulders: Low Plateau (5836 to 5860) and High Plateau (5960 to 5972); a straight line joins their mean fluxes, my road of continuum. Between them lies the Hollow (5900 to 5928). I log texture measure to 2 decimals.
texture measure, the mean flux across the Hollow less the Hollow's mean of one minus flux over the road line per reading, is 0.47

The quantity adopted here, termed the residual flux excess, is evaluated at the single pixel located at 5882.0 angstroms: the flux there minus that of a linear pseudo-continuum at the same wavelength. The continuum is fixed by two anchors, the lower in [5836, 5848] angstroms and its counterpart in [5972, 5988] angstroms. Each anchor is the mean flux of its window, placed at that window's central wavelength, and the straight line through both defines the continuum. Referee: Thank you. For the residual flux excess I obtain -0.067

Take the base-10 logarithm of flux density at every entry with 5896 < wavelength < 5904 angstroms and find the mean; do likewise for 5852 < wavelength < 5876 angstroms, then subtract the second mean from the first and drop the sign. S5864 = 0.123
